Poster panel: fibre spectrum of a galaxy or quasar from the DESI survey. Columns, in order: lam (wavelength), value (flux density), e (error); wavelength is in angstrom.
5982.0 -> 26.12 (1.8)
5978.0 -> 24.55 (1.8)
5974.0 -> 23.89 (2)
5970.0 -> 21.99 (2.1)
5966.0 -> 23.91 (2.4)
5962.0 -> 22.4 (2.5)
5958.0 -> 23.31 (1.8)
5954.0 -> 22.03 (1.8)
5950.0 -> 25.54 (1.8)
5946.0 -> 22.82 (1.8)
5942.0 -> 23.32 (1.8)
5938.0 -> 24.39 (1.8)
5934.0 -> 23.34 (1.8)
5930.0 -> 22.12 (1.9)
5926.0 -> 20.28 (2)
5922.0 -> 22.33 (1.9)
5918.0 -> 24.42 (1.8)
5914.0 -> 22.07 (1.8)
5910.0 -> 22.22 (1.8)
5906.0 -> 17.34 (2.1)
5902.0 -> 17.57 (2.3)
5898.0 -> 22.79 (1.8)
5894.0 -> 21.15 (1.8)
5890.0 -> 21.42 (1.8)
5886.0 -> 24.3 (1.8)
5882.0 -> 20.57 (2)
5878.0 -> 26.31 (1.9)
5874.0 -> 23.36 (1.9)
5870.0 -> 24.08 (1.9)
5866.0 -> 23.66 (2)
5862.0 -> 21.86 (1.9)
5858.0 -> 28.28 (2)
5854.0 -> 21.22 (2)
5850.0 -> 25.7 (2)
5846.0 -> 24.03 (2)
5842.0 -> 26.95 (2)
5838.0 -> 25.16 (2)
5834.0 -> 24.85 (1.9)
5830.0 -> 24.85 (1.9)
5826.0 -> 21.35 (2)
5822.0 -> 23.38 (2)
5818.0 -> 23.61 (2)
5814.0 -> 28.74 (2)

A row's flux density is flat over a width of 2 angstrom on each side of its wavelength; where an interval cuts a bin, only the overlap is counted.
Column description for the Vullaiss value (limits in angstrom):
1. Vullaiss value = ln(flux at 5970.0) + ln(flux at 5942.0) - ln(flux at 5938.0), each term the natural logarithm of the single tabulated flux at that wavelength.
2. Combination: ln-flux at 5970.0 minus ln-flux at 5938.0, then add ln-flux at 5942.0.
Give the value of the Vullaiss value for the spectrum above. 3.05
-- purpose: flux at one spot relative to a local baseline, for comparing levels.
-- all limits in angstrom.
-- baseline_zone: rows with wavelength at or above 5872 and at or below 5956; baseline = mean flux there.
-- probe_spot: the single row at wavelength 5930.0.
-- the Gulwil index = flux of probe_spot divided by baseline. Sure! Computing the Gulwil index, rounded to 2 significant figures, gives 0.99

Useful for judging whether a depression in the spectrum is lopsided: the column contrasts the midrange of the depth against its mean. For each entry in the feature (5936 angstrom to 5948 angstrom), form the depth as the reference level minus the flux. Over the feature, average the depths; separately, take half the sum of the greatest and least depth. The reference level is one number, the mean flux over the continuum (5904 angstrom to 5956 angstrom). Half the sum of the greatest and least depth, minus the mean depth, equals -0.1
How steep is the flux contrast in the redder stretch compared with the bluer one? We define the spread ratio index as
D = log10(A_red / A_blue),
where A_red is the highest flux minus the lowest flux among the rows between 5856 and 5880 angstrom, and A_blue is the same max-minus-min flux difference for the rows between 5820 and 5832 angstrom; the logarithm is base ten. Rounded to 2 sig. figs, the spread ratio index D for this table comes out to 0.26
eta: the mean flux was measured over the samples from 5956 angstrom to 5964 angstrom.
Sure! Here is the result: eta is 22.9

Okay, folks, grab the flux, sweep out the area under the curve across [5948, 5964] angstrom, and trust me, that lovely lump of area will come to 373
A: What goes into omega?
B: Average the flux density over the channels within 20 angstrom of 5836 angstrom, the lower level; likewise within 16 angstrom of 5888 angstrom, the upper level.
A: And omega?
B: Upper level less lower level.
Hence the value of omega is -1.9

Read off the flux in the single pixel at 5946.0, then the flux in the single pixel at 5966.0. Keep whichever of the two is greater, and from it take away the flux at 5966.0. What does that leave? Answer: 0.0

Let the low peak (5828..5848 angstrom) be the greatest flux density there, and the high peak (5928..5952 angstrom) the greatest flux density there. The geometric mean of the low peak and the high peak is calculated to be 26.2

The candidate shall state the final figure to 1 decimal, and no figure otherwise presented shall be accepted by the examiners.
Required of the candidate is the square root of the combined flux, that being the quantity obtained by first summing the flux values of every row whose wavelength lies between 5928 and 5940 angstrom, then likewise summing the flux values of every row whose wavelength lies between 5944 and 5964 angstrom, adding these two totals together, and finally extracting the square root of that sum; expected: 13.6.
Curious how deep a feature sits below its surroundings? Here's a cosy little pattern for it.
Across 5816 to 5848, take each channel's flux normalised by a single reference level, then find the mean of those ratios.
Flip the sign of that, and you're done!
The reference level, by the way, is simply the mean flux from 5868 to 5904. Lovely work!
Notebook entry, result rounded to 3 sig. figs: -1.08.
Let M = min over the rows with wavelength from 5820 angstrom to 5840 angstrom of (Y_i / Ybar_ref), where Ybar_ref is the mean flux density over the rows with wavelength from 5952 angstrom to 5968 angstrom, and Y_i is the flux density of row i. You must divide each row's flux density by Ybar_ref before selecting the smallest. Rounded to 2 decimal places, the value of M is 0.93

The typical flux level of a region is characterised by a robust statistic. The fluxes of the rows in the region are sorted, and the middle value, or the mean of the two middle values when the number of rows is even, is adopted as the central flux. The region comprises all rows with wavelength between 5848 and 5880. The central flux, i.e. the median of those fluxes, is 23.9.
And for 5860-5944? 22.3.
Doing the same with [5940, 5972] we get 23.1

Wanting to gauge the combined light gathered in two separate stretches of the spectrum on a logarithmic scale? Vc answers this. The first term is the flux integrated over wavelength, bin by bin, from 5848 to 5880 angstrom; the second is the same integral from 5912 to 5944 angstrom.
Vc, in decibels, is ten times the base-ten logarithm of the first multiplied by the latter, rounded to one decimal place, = 57.5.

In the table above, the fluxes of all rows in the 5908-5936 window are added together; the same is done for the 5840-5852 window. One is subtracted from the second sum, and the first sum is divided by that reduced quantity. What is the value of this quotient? 2.1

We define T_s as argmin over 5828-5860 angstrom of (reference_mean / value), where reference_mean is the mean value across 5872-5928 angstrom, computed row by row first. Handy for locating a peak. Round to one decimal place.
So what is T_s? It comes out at 5858.0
